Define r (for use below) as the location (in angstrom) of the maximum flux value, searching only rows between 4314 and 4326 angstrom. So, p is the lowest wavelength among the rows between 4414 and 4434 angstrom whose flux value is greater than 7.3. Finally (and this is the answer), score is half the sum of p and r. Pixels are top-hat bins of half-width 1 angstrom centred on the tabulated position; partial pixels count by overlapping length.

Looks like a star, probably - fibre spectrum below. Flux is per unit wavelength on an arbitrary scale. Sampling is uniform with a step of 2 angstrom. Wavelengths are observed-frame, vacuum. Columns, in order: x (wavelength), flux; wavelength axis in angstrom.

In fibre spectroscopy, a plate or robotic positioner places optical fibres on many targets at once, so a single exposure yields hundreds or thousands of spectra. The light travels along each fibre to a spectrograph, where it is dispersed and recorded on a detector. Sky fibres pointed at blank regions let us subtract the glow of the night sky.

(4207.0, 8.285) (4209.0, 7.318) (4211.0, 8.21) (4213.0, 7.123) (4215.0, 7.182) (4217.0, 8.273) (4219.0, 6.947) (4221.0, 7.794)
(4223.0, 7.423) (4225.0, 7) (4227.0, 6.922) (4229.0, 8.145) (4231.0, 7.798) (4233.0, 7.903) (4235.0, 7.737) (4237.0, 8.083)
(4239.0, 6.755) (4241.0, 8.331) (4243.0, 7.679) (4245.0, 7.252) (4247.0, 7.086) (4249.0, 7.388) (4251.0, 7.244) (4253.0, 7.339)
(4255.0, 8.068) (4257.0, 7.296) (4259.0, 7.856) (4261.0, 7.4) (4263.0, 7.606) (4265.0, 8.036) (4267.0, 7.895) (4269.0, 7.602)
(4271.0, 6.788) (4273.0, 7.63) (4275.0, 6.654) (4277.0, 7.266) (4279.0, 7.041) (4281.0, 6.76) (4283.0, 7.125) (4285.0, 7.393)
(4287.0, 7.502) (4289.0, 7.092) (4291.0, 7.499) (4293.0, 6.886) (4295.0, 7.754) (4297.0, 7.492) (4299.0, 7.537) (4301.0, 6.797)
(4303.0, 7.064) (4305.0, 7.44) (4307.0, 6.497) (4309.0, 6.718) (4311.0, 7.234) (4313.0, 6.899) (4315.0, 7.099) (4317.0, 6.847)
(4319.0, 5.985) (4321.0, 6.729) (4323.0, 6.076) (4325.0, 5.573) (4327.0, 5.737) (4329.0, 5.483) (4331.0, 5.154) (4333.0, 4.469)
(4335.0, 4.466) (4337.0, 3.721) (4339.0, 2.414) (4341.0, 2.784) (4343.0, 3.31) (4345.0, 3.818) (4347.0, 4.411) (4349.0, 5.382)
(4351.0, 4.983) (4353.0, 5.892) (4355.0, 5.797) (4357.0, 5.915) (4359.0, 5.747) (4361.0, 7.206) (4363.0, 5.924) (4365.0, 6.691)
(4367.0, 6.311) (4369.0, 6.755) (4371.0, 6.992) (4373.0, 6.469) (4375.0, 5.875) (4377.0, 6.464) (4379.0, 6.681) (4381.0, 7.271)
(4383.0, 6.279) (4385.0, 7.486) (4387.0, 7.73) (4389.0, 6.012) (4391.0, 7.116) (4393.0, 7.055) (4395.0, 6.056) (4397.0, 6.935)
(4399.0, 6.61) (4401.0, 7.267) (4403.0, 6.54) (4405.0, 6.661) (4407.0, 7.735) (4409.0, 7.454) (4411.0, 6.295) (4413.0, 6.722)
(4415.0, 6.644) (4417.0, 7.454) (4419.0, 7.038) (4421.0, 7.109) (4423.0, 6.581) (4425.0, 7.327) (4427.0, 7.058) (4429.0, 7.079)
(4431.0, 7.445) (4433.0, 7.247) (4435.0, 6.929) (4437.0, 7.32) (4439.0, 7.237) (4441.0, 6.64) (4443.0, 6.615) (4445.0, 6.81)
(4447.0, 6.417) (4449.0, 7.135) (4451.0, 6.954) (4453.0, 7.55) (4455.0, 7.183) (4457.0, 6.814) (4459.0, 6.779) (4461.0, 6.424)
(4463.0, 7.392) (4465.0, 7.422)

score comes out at 4366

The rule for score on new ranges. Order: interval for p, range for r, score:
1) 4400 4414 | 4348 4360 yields 4382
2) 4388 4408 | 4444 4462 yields 4430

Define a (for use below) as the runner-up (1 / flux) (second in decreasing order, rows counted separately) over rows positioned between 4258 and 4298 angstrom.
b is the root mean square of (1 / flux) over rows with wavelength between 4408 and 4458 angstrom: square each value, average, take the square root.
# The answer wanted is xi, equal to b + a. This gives 0.291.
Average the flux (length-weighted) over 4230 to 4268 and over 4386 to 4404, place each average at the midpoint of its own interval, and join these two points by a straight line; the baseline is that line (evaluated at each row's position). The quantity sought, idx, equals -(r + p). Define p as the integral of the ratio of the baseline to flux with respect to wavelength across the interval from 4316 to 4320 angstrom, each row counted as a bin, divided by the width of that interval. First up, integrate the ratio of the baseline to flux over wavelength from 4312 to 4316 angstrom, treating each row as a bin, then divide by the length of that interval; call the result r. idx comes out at -2.17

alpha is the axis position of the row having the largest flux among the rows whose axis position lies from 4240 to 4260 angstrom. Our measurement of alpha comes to 4241.0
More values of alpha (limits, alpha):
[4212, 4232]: 4217.0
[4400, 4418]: 4407.0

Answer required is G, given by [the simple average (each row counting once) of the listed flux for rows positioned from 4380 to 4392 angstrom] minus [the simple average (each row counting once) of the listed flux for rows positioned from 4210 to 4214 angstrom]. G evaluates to -0.7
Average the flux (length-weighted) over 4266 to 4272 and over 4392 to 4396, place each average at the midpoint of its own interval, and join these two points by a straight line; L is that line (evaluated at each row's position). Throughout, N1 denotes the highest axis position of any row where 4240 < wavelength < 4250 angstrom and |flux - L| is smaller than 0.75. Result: 4249.0 angstrom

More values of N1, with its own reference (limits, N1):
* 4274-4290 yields 4289.0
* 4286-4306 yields 4305.0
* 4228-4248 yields 4247.0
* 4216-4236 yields 4235.0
